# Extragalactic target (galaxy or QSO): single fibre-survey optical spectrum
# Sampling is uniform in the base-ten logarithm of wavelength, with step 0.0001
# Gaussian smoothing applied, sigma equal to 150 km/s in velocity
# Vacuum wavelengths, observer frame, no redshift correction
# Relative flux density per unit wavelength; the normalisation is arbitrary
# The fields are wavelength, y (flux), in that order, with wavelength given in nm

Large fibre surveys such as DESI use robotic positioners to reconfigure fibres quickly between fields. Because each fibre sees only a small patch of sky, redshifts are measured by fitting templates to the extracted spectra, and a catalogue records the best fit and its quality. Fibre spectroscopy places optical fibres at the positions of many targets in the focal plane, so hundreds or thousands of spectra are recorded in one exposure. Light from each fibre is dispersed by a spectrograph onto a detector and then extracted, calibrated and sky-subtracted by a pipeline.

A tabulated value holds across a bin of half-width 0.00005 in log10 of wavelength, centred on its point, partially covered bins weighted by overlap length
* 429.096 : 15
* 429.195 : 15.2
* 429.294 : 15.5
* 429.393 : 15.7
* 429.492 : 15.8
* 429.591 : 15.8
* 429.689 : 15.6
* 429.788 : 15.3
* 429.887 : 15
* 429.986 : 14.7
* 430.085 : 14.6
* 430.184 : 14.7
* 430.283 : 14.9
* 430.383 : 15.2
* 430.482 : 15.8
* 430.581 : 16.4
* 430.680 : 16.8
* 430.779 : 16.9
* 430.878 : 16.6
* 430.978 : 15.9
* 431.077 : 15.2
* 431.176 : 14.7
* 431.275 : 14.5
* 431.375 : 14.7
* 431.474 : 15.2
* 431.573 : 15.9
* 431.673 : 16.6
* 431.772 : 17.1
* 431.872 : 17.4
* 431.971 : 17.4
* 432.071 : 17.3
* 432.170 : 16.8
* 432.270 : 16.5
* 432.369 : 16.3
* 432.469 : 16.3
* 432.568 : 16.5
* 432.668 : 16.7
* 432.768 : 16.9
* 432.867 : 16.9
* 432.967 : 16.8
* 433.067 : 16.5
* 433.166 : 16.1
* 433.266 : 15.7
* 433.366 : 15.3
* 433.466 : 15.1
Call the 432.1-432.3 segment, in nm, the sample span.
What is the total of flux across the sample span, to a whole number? 33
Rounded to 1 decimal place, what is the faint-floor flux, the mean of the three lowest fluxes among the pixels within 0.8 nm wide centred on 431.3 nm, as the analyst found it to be 14.6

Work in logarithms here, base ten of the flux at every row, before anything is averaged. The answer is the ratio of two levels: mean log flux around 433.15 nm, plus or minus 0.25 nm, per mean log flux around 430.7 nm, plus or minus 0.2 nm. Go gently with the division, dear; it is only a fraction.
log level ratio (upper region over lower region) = 0.99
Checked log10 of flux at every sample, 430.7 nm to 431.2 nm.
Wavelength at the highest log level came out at 430.779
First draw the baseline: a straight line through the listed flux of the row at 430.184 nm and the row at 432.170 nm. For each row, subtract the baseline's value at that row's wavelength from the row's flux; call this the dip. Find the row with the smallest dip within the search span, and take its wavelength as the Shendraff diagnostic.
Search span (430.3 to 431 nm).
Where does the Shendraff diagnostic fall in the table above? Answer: 430.383 nm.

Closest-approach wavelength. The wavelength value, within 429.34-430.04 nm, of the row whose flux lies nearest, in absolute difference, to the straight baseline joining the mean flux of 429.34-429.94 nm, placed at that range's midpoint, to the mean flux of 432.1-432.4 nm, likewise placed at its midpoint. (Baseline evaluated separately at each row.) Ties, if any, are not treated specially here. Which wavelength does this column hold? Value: 429.689 nm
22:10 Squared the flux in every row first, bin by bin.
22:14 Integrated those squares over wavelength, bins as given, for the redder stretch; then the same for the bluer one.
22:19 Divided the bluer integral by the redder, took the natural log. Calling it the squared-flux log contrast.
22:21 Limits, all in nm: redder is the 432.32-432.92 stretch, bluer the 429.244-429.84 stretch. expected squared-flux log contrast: -0.13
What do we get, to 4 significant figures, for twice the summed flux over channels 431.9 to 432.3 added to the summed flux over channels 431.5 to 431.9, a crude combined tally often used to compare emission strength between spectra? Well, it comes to 203.0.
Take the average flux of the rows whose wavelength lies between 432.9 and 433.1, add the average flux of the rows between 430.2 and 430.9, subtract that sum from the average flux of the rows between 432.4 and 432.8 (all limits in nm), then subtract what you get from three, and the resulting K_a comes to 19.1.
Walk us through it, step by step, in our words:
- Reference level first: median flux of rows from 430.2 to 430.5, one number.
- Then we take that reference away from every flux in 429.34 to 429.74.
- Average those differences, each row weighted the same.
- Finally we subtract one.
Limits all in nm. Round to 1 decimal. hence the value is -0.5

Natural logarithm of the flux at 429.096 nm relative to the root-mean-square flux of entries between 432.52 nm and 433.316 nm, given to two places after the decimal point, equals -0.10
